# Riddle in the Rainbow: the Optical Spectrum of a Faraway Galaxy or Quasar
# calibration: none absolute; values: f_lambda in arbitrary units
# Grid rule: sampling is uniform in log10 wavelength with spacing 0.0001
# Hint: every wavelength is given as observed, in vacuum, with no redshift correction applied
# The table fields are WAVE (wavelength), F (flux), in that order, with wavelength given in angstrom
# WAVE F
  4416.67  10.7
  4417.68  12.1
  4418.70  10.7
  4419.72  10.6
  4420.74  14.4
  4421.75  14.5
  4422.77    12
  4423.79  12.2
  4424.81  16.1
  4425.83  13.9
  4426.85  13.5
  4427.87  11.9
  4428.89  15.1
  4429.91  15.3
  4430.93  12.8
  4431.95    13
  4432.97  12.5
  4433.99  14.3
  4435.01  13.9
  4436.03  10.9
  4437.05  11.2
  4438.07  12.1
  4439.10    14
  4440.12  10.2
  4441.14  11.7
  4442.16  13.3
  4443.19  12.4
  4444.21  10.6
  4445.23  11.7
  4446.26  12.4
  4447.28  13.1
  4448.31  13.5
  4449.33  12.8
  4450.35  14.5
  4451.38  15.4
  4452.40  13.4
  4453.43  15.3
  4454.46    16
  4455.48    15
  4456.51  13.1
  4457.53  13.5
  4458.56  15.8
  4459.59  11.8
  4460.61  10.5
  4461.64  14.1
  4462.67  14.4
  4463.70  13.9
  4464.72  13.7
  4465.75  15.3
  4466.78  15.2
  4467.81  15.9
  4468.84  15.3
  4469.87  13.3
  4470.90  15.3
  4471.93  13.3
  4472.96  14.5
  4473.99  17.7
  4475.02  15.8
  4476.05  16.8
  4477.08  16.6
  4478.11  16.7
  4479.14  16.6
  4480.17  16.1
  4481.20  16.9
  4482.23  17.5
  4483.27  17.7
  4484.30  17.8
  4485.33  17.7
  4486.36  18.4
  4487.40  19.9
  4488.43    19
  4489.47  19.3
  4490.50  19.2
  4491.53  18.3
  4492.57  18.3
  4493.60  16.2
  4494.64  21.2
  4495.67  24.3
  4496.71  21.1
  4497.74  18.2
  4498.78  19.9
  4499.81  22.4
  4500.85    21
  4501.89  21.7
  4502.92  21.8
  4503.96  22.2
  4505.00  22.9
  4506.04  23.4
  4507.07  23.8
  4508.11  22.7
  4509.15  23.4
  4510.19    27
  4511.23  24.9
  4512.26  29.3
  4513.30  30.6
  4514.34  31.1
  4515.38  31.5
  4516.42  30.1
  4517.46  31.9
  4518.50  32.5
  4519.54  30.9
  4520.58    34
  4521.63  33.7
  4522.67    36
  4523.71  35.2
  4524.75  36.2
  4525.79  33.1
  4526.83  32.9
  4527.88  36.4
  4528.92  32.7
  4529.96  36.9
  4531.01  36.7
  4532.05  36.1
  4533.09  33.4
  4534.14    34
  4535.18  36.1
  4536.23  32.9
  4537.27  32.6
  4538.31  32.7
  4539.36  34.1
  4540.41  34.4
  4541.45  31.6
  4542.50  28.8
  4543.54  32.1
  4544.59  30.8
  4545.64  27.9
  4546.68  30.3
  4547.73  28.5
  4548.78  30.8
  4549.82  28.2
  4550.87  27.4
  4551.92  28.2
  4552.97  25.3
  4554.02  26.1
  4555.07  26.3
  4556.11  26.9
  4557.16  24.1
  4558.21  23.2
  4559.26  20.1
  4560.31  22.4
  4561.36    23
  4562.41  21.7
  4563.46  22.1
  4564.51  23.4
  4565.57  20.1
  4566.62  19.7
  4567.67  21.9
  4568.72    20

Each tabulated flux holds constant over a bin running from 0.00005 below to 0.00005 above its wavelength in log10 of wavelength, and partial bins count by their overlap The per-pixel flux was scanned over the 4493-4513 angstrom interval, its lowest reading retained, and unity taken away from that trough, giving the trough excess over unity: 15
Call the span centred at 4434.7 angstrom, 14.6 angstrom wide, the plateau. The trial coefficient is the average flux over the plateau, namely 13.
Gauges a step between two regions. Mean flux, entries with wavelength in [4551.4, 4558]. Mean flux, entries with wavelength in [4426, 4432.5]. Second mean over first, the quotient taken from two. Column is 1.48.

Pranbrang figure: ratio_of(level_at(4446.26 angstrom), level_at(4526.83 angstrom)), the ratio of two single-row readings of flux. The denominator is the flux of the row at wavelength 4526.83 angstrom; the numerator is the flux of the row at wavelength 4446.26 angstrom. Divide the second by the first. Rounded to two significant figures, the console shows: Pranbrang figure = 0.38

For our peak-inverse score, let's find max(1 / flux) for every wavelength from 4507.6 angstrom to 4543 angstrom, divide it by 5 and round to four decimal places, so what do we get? 0.0088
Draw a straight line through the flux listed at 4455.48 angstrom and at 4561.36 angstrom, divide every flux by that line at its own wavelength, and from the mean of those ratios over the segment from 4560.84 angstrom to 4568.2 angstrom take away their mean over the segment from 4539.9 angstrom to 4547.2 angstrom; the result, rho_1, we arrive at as -0.5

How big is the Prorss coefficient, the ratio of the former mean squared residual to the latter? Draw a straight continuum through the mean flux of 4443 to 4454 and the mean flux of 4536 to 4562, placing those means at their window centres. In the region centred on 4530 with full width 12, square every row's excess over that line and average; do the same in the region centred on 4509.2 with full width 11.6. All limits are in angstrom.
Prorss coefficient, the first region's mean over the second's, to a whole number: 5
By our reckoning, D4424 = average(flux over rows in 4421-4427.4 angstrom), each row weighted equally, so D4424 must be 14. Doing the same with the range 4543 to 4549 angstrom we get 30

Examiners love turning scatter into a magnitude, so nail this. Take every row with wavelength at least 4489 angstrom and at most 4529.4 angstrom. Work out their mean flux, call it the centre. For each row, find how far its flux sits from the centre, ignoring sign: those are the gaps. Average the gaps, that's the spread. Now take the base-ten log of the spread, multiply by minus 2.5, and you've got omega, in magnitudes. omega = -1.87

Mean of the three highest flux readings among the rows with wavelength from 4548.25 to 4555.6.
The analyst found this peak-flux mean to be 29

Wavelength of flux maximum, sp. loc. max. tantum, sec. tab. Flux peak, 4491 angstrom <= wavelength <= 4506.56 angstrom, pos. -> 4495.67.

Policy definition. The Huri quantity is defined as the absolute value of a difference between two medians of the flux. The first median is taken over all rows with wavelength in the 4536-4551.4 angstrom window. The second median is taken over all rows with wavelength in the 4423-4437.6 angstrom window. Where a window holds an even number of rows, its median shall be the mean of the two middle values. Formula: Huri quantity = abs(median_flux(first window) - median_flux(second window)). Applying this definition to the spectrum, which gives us 18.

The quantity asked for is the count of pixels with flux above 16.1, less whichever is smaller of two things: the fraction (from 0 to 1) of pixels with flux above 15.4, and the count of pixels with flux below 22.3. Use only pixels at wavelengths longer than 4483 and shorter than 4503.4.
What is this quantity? 19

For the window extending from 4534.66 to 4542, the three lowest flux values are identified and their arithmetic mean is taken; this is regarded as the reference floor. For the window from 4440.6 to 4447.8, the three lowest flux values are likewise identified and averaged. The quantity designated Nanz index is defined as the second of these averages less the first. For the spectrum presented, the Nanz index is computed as -21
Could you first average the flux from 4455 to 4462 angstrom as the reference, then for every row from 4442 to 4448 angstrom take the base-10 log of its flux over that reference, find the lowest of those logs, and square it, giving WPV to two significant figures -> 0.010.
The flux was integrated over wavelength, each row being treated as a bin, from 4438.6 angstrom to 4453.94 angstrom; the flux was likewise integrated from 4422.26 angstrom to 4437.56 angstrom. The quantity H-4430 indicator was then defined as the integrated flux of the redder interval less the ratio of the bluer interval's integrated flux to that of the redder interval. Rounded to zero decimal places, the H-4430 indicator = 198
